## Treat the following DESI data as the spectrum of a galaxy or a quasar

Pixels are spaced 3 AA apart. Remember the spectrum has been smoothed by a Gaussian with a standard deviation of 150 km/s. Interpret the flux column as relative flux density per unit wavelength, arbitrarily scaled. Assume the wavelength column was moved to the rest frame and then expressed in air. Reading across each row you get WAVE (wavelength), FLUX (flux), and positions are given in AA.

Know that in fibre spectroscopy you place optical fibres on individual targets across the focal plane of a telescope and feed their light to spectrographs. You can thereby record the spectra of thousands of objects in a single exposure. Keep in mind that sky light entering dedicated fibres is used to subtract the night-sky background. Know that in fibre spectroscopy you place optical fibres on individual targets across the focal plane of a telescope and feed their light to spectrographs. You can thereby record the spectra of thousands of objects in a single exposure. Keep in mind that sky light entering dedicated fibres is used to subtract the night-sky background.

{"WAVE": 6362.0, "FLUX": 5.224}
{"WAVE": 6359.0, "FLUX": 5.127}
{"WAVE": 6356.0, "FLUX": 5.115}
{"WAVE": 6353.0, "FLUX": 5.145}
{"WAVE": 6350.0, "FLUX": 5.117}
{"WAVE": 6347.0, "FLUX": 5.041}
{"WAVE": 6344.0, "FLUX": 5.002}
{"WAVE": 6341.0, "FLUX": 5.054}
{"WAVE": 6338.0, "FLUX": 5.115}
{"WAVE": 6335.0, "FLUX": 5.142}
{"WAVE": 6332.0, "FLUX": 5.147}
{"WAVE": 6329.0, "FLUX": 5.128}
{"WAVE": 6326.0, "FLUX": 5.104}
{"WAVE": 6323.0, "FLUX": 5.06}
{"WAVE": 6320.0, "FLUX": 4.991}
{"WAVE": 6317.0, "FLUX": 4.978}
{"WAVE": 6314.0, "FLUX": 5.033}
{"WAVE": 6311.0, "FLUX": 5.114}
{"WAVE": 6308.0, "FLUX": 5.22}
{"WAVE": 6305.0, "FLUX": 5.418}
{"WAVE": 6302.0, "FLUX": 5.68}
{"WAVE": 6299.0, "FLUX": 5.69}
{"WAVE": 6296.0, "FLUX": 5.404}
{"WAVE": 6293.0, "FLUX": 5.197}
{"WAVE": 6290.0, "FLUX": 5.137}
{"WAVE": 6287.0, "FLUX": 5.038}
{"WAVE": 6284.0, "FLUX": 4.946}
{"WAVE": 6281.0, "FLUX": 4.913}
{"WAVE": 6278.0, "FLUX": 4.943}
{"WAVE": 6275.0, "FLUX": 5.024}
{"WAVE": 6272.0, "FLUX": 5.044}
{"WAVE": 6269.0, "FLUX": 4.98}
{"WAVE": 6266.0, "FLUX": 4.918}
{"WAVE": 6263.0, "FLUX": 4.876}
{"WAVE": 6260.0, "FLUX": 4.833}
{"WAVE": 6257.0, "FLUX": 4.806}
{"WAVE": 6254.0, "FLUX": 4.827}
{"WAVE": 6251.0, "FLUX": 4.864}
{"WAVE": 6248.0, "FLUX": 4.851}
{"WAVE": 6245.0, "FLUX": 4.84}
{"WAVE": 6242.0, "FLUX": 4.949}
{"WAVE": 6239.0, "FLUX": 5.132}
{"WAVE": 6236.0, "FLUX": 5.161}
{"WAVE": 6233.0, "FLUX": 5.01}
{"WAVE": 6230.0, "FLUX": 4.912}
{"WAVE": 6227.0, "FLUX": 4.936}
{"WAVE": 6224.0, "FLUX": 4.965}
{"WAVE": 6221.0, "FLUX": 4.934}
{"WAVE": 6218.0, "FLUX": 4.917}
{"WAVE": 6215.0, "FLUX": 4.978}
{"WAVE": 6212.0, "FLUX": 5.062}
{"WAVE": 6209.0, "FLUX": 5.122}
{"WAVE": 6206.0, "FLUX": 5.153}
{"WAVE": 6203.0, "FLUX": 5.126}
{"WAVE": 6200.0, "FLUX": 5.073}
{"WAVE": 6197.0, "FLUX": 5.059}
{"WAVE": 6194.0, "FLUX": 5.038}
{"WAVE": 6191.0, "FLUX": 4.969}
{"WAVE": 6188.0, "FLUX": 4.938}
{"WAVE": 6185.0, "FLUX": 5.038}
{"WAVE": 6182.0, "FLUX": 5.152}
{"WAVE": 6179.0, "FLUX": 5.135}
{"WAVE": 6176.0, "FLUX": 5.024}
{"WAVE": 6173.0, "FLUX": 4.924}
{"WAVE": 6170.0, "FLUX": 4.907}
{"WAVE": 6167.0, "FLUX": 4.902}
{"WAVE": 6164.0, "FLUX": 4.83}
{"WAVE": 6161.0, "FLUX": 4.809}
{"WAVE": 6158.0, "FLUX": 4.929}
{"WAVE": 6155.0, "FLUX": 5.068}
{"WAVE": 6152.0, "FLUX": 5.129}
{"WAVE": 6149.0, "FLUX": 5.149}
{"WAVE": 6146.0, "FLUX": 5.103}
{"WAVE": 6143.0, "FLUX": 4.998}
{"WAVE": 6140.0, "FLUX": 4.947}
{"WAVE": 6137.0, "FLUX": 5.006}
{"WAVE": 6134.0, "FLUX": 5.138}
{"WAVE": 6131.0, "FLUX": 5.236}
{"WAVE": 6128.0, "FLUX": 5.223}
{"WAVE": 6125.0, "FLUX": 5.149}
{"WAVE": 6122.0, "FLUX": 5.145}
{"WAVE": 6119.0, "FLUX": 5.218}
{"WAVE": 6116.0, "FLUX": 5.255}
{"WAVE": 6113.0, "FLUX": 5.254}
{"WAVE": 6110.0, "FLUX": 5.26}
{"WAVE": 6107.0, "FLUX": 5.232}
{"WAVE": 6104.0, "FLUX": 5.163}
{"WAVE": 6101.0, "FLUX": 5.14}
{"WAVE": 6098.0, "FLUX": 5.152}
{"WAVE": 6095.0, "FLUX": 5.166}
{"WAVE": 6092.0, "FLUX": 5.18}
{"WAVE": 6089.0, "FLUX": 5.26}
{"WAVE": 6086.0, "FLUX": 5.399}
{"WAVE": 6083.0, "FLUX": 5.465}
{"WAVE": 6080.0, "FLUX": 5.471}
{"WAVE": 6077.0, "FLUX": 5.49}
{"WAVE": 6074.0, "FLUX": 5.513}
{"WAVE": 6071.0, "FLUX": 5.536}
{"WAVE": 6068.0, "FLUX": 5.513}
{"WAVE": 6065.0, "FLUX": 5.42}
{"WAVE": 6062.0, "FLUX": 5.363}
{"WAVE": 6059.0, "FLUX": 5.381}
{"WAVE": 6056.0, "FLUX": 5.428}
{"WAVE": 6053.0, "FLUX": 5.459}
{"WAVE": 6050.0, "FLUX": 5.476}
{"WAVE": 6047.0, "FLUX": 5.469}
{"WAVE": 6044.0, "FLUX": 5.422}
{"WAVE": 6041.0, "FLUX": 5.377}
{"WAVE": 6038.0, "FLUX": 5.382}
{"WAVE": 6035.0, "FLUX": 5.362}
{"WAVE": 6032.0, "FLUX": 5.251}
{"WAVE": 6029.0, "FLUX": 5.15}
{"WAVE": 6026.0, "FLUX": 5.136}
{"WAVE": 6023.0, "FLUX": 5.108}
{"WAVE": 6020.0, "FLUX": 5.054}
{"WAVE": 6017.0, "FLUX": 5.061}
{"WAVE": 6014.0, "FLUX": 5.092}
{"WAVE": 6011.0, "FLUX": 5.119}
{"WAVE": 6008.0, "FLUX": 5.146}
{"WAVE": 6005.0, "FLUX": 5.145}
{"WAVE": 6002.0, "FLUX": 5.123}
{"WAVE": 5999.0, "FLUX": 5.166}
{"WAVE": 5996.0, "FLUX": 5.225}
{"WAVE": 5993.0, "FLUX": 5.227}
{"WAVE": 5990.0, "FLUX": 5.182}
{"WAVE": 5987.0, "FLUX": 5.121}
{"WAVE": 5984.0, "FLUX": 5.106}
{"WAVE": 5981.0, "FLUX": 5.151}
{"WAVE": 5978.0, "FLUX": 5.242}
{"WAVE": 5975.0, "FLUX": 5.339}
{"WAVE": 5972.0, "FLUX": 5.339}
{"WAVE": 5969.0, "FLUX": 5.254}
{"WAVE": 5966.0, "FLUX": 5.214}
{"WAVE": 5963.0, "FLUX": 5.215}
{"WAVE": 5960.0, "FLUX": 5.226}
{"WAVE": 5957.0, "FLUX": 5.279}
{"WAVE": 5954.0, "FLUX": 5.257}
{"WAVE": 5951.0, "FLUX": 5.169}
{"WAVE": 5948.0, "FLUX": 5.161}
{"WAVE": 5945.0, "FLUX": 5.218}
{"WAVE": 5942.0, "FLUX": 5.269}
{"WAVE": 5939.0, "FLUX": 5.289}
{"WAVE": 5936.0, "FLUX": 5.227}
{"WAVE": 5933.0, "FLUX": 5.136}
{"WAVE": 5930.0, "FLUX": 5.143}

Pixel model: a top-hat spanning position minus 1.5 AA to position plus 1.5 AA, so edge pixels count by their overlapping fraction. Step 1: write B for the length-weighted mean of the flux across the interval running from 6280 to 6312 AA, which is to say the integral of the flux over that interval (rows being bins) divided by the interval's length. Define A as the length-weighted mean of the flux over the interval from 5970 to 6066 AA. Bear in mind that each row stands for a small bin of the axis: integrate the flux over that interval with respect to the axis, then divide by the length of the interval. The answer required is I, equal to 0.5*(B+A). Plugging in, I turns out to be 5.25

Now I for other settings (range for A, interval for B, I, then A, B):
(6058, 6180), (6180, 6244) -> 5.11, 5.18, 5.03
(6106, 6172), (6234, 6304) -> 5.07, 5.08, 5.05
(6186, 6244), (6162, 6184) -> 5.00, 5.02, 4.98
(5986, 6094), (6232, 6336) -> 5.18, 5.30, 5.07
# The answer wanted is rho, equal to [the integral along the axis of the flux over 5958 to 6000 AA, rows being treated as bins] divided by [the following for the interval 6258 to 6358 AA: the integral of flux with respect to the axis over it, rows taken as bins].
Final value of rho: 0.4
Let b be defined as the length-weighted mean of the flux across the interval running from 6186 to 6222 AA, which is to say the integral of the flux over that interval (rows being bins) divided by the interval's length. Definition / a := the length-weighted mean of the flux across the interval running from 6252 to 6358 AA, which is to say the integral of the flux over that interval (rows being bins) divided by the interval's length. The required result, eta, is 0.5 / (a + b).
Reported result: 0.0494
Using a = 5.09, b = 5.0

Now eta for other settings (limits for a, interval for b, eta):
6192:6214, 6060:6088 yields 0.0474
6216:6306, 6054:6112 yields 0.0482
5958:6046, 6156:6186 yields 0.0492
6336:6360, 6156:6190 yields 0.0497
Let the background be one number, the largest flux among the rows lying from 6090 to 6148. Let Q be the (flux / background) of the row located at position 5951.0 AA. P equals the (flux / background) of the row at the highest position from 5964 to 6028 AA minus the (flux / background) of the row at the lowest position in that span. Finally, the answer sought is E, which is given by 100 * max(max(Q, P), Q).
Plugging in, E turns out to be 98.3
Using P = -0.01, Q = 0.983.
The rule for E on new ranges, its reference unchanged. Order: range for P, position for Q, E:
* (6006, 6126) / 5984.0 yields 97.1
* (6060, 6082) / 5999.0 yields 98.2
